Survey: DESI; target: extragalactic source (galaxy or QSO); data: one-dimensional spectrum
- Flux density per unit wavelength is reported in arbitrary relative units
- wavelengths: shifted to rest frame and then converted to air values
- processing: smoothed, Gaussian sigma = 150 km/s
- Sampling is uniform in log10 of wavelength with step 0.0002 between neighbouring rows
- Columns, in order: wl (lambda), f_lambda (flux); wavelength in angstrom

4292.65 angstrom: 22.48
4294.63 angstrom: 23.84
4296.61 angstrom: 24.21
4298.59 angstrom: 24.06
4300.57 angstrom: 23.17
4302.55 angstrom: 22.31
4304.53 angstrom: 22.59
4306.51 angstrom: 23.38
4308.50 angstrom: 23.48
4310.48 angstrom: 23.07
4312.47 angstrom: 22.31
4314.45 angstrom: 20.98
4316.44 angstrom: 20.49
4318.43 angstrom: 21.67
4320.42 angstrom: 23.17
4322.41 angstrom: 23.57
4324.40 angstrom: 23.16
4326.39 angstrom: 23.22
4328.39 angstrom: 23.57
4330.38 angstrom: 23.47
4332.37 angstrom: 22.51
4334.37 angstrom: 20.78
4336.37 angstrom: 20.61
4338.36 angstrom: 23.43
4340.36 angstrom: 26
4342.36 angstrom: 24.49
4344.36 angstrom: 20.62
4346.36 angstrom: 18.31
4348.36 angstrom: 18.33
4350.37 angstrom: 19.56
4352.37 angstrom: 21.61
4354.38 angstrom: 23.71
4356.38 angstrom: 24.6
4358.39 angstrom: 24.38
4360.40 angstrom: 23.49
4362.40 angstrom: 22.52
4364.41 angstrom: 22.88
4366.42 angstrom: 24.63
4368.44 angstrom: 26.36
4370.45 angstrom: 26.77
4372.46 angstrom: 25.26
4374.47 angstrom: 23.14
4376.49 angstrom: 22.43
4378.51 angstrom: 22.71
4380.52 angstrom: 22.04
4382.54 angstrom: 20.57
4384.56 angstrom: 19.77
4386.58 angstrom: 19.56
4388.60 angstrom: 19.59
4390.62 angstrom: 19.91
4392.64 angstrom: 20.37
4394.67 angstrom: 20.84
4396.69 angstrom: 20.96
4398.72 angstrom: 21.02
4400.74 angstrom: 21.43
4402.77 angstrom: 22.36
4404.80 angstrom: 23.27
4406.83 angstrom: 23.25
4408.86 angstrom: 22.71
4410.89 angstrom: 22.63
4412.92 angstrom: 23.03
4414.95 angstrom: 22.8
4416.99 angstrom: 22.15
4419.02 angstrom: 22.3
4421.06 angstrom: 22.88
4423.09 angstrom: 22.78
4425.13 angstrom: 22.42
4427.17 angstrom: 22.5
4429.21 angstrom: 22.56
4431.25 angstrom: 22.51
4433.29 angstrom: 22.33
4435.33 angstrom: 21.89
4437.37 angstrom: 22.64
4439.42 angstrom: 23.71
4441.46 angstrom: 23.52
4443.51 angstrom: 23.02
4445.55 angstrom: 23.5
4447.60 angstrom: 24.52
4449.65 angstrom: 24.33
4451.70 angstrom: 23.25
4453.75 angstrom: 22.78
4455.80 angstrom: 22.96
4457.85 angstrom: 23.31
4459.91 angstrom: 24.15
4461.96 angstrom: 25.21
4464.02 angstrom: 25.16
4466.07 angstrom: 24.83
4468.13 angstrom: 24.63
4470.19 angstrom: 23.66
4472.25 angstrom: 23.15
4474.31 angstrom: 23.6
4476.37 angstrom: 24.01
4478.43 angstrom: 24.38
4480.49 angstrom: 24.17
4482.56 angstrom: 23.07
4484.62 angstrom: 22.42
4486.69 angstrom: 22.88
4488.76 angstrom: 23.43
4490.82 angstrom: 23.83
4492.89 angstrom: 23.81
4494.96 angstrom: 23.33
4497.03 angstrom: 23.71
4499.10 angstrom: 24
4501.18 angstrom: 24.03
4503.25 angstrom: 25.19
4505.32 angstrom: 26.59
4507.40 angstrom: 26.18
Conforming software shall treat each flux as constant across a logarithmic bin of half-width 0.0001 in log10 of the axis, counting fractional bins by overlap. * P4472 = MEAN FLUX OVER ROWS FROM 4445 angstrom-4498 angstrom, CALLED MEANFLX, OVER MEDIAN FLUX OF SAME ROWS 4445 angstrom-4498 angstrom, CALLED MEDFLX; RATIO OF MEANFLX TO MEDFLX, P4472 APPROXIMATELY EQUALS 1.004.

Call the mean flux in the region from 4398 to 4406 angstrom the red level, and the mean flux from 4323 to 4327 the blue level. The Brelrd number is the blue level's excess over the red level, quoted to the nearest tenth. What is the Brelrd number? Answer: 1.2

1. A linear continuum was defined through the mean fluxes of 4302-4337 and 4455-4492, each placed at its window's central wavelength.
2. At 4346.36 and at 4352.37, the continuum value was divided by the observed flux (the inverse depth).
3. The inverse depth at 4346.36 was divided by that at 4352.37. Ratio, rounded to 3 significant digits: 1.18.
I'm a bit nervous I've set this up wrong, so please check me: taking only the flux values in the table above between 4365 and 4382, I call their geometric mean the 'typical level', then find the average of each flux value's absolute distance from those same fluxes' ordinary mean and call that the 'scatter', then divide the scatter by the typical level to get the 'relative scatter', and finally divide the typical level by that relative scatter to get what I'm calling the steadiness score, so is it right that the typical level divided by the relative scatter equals 366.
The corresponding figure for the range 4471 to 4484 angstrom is 1233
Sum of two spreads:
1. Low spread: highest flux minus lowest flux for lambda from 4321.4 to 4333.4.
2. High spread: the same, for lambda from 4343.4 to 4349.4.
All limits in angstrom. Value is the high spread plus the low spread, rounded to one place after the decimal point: 3.4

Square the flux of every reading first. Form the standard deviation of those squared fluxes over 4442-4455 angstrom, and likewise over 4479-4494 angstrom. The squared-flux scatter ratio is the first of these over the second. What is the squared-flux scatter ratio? 1.2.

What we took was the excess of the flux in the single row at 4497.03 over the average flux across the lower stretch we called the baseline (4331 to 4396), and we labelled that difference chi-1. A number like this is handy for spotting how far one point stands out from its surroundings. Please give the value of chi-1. 1.5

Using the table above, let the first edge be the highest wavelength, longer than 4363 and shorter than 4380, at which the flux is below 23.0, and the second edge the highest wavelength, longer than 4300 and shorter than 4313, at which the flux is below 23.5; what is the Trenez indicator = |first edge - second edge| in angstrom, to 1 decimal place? 66.0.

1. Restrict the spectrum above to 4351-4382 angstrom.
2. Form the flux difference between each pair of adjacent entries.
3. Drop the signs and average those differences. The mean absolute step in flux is 1.04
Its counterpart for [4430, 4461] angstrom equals 0.55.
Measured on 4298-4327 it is 0.68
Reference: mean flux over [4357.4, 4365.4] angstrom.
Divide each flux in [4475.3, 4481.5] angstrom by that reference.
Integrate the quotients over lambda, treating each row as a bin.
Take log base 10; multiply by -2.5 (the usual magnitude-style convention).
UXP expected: -2.02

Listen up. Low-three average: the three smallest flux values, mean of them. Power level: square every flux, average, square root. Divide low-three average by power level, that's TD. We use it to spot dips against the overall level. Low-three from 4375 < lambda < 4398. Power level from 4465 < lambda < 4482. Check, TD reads 0.82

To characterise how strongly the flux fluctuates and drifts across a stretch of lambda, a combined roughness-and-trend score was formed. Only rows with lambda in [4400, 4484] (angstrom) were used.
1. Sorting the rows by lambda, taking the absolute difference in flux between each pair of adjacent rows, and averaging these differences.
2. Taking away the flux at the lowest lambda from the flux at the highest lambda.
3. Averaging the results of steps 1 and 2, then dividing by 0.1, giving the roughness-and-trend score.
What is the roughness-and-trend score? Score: 11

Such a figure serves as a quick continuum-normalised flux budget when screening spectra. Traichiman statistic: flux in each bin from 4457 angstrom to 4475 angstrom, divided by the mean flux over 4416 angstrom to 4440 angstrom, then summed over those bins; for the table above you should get 10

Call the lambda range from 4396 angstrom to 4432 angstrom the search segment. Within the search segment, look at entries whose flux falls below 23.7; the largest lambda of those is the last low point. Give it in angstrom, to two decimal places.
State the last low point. 4431.25 angstrom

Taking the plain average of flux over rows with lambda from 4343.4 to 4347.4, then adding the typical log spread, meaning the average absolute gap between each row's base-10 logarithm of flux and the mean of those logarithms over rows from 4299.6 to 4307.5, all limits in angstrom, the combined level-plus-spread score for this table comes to 19.5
